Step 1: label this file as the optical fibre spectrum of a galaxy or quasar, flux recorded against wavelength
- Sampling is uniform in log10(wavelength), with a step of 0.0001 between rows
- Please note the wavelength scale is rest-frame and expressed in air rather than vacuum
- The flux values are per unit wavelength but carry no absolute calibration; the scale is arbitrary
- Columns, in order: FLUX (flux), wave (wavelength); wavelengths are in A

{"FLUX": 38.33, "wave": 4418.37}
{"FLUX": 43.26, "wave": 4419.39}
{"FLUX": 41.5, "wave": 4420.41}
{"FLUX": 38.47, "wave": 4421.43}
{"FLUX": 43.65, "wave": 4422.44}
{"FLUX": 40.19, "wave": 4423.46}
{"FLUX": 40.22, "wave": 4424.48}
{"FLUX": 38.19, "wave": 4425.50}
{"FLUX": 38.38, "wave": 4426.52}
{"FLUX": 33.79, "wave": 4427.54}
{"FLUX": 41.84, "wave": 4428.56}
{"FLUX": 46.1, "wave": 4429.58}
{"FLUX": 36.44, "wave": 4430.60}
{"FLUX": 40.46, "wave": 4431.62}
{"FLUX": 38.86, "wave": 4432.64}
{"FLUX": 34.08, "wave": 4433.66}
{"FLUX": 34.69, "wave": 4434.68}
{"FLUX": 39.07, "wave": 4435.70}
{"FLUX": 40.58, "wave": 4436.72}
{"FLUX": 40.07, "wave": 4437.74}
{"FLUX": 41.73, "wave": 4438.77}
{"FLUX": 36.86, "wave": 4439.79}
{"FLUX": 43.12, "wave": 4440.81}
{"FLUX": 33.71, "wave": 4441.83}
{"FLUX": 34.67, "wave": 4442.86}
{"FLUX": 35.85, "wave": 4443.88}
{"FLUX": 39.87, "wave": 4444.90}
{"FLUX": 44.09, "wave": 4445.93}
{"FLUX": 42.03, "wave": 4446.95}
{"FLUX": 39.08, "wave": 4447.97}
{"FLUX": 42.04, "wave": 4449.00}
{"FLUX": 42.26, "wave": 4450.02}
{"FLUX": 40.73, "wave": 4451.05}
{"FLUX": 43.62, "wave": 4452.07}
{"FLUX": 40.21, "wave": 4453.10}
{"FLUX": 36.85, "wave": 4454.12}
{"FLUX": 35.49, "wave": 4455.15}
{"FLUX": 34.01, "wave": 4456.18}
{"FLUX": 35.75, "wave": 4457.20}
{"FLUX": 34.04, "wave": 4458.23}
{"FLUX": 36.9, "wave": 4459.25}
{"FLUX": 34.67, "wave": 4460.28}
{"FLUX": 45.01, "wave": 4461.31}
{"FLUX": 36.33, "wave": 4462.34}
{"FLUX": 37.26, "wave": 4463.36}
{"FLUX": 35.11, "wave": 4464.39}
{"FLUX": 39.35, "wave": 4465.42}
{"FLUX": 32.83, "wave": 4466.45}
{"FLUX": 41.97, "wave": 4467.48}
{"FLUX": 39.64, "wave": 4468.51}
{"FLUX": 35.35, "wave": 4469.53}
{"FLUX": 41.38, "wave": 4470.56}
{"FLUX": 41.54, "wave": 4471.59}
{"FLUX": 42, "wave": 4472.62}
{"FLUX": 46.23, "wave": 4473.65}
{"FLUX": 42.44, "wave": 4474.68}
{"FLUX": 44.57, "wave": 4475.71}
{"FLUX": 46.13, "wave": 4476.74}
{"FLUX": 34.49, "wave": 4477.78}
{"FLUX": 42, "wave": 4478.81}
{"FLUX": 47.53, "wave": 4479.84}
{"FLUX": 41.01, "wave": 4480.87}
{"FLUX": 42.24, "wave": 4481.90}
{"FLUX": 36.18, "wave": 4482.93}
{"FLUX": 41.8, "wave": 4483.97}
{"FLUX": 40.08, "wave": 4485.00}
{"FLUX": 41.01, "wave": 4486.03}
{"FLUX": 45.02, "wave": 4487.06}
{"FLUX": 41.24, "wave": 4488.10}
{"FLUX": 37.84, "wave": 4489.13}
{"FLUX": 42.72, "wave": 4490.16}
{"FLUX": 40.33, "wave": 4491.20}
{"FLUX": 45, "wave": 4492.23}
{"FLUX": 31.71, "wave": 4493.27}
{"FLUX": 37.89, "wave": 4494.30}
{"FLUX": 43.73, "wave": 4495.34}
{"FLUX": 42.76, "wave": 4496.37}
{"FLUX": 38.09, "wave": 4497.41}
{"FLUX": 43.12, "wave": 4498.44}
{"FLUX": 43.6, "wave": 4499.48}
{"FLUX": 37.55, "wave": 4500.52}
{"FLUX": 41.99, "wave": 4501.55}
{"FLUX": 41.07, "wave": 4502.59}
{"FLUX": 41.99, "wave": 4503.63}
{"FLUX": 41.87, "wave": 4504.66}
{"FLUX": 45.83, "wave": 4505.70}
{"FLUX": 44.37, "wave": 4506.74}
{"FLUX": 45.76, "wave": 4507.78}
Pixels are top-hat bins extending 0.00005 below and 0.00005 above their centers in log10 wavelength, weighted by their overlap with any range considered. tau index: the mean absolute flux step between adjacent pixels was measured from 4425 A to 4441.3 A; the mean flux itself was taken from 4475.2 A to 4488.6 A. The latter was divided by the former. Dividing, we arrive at 11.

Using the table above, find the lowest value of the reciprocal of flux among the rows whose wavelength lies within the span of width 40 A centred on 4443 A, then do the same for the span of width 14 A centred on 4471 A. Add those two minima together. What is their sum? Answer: 0.0433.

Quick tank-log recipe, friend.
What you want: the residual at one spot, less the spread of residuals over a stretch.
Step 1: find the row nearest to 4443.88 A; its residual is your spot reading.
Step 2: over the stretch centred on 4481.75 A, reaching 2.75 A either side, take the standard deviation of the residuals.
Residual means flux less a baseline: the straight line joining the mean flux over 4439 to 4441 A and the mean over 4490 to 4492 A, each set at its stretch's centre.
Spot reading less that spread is -8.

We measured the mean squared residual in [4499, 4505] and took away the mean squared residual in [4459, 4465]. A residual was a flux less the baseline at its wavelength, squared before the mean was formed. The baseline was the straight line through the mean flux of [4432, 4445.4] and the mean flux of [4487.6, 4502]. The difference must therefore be -11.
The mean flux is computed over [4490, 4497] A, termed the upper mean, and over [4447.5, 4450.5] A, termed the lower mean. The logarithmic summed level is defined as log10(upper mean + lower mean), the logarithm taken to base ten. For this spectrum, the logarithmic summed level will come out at 1.91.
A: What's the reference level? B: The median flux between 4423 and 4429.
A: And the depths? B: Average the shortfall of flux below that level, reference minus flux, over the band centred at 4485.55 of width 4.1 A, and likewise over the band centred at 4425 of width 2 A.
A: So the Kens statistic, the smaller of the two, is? -2.7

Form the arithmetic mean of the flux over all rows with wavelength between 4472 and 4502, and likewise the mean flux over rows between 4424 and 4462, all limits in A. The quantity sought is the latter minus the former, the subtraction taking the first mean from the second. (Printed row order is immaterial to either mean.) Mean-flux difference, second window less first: -2.6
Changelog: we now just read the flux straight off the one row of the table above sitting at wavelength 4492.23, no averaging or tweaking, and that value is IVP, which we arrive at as 45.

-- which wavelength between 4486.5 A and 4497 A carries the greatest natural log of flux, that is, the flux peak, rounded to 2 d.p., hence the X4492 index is 4487.06 A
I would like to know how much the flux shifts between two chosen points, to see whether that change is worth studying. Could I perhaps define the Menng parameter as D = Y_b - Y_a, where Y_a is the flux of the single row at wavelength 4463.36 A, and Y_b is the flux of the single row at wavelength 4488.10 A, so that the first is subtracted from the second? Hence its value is 4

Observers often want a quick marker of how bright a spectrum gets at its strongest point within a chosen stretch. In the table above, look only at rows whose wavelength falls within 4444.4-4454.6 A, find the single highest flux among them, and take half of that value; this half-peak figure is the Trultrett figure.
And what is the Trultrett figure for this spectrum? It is 22.0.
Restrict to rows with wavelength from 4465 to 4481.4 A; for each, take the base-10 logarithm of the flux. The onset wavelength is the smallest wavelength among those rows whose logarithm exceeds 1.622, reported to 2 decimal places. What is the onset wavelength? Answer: 4467.48 A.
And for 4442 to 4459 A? 4445.93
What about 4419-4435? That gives 4419.39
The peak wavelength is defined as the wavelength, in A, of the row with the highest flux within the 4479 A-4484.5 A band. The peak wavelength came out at 4479.84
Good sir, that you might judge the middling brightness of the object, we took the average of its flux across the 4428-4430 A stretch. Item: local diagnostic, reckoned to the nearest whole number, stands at 44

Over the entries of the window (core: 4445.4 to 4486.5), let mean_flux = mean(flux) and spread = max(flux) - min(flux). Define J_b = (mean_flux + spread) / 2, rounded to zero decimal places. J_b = 27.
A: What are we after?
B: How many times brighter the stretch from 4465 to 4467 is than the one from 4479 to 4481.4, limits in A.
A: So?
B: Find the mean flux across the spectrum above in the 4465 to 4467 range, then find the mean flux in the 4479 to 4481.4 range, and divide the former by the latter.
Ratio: 0.82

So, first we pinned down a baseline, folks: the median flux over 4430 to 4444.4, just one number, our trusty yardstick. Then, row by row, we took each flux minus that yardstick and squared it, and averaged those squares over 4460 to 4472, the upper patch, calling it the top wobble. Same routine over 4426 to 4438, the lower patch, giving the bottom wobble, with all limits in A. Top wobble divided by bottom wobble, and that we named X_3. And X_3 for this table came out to 1.0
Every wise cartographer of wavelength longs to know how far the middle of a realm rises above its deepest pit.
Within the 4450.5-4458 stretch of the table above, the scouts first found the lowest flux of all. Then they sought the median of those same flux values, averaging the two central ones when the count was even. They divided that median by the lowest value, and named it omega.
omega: 1.08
